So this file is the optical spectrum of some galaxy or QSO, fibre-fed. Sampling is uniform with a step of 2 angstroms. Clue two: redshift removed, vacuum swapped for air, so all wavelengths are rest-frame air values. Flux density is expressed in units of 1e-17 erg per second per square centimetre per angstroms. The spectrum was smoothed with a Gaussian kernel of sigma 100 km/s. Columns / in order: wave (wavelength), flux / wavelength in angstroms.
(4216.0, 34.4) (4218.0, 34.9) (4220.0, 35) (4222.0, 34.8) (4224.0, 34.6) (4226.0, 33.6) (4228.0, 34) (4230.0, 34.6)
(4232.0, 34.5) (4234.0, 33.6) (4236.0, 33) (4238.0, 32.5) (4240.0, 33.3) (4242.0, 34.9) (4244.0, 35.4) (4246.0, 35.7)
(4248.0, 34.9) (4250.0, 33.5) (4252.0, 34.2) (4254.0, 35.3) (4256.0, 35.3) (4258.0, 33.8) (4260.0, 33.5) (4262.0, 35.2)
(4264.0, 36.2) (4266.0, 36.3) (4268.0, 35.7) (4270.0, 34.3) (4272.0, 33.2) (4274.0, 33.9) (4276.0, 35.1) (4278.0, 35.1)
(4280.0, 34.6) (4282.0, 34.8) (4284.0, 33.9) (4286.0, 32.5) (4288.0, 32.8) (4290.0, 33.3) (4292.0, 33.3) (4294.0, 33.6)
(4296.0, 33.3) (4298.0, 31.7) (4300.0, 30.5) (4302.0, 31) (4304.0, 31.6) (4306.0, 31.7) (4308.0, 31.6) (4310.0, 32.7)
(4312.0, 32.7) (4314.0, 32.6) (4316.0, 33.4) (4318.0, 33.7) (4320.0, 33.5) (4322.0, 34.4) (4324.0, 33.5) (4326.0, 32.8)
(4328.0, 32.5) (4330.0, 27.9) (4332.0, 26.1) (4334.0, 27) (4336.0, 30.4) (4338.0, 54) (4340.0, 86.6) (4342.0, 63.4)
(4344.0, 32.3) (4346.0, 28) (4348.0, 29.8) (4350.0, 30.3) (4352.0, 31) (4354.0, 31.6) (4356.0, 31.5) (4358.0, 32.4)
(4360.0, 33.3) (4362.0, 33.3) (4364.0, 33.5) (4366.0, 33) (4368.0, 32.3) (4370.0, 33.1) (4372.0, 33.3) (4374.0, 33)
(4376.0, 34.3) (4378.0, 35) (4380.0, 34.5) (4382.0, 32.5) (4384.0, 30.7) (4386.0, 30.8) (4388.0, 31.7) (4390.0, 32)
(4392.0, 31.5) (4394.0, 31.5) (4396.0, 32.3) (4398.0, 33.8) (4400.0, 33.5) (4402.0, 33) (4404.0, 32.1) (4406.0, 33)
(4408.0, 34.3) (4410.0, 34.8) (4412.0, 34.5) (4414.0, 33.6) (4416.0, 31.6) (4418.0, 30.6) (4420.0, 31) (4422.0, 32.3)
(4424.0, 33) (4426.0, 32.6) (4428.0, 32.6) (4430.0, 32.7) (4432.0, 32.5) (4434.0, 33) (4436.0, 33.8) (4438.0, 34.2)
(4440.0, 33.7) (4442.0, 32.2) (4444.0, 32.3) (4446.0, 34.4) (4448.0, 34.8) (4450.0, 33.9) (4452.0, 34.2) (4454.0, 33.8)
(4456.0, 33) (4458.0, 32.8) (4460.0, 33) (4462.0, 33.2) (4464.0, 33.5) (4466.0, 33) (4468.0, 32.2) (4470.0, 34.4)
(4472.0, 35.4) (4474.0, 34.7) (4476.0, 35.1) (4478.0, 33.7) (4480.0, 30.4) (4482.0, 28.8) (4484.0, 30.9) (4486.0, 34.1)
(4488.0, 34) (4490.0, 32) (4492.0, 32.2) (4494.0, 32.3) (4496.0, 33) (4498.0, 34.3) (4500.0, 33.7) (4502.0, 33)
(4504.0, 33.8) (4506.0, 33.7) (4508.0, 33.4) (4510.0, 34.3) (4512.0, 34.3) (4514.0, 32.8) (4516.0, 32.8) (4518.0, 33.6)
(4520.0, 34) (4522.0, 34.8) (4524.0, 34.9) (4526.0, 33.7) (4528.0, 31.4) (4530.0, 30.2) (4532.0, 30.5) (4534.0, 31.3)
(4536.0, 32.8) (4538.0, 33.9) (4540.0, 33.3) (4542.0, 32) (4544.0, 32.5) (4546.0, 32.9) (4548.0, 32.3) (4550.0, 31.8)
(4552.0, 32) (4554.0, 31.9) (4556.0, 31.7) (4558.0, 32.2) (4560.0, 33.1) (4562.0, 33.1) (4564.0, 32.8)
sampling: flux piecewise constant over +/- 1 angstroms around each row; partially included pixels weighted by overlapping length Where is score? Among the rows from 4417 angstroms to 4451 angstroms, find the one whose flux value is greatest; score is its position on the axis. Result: 4448.0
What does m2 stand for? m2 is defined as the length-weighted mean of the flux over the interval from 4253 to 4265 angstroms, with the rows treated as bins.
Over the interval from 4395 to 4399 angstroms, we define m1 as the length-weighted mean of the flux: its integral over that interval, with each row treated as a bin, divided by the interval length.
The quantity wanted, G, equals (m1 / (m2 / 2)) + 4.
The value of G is 5.89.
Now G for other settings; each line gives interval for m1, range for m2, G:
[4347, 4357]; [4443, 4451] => 5.82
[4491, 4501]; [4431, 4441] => 5.98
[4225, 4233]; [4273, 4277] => 5.98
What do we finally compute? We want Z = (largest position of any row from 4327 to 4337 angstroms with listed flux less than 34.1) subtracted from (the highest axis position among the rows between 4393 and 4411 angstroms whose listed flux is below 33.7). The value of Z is 70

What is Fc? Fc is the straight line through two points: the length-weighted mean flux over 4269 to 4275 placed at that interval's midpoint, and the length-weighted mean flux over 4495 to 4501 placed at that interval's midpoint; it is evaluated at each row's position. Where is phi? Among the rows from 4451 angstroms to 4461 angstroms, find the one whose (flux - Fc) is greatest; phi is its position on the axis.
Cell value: 4452.0 angstroms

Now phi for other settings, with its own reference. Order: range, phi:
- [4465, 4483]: 4472.0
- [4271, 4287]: 4278.0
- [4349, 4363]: 4362.0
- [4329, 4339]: 4338.0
